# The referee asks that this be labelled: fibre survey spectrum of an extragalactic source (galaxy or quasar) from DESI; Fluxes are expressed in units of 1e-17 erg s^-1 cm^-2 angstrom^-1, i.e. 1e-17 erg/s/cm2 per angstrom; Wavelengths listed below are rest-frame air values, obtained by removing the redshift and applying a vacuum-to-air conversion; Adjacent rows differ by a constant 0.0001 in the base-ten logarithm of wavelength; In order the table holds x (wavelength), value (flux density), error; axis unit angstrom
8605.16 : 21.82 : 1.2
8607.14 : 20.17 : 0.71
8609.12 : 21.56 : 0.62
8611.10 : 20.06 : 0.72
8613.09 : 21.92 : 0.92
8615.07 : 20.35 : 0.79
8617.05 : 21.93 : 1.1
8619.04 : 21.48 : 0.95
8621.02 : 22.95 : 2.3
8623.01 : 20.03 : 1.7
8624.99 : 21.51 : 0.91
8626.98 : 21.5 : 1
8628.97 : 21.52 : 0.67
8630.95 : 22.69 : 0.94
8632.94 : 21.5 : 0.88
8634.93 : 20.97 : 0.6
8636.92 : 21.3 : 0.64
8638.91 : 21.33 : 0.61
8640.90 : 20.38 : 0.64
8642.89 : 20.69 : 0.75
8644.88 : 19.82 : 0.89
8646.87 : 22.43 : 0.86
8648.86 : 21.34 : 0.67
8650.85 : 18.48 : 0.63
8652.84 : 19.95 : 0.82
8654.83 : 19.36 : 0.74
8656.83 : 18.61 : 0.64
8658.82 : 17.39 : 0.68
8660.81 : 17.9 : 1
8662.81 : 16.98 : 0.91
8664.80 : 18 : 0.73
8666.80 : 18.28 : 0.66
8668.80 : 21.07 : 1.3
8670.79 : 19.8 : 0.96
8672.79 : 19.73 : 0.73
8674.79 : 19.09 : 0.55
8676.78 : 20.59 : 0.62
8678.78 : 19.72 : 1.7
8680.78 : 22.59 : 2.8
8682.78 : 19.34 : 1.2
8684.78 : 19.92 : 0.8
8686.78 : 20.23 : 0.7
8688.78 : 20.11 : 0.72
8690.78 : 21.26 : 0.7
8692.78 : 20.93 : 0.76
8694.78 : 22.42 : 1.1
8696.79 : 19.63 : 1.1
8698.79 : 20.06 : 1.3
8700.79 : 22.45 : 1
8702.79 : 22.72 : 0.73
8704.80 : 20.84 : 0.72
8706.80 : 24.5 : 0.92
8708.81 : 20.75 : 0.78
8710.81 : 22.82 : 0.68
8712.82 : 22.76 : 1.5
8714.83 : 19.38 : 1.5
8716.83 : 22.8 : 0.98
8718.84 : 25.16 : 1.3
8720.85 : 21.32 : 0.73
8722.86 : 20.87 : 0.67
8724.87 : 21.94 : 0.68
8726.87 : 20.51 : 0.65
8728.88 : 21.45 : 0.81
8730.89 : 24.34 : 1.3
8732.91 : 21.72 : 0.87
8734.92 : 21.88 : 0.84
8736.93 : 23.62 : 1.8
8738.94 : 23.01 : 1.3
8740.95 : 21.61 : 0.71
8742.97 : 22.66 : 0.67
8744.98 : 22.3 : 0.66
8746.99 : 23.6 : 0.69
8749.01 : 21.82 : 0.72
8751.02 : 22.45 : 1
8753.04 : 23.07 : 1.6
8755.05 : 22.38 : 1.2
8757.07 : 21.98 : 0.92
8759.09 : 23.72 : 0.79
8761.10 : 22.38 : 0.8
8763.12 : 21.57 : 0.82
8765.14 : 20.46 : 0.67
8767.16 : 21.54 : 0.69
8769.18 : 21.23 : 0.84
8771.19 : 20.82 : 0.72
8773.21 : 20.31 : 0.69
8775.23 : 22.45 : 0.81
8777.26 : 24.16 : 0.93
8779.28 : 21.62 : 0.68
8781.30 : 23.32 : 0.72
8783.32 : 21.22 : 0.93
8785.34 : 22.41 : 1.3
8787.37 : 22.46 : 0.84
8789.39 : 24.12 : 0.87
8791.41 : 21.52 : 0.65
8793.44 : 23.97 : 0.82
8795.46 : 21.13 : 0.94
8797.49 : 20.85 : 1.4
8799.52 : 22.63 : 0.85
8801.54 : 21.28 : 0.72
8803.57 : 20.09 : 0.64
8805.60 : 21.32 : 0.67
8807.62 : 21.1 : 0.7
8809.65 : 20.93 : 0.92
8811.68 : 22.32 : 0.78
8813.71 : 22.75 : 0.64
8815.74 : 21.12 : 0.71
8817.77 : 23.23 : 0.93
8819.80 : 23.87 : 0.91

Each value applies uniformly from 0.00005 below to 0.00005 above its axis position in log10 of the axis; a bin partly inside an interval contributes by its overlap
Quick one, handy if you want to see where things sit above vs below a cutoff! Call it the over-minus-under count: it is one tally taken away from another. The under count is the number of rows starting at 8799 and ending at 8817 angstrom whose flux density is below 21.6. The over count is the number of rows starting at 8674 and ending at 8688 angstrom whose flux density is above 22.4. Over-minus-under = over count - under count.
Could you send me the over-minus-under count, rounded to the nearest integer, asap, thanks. -5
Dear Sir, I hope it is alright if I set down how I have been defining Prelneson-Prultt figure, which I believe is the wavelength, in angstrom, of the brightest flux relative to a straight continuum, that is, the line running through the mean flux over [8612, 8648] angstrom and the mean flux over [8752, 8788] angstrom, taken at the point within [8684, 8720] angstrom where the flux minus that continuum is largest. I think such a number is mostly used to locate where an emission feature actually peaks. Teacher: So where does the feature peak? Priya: 8718.84 angstrom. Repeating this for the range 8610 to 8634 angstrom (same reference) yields 8621.02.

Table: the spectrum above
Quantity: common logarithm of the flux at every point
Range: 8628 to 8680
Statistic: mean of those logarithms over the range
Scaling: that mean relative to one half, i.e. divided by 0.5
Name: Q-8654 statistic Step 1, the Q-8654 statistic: 2.598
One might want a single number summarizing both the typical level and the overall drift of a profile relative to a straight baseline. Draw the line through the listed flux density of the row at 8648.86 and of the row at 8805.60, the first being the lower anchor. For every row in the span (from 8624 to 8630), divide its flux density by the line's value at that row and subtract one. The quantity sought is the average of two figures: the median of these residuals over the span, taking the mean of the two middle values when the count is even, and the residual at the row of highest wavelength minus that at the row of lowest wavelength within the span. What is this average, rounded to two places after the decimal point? 0.00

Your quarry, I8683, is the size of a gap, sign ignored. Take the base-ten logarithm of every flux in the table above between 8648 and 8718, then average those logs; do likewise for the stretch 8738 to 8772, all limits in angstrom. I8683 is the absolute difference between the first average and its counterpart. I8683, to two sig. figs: 0.038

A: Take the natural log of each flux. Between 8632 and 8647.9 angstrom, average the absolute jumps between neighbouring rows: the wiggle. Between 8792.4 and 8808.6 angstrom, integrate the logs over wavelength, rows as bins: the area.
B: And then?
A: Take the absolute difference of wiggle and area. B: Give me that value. 49.7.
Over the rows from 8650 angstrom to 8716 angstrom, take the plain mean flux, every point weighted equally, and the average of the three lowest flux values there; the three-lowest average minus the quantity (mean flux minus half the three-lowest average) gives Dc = 5.9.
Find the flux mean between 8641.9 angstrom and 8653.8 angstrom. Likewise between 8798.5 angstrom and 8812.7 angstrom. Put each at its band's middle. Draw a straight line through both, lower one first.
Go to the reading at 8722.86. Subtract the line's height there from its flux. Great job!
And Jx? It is 0.0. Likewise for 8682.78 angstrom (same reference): -1.3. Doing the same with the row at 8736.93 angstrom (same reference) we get 2.6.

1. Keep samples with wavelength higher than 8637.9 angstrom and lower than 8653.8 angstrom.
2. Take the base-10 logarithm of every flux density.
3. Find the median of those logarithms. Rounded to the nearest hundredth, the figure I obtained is 1.31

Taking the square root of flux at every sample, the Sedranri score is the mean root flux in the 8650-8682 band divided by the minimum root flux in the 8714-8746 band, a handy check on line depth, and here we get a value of 1.00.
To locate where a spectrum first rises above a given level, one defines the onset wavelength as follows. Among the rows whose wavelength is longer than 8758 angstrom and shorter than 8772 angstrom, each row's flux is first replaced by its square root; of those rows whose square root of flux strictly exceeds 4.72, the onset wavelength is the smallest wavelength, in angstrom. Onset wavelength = 8759.09 angstrom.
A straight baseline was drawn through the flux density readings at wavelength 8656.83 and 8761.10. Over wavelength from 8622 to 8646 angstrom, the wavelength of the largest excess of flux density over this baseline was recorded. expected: 8630.95 angstrom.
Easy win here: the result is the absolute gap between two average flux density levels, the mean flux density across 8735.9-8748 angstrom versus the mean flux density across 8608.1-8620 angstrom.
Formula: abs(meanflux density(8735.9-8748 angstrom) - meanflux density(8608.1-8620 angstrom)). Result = 1.6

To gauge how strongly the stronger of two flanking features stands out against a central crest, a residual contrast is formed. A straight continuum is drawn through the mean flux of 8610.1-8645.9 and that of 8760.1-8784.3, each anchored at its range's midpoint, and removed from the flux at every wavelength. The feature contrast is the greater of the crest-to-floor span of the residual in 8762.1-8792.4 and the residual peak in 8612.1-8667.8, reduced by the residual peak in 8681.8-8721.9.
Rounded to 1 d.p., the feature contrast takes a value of 0.2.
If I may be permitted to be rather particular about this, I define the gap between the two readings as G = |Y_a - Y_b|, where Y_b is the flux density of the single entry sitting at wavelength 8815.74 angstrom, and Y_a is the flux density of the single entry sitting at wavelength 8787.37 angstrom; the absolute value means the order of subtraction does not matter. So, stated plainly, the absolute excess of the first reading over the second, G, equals 1.3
